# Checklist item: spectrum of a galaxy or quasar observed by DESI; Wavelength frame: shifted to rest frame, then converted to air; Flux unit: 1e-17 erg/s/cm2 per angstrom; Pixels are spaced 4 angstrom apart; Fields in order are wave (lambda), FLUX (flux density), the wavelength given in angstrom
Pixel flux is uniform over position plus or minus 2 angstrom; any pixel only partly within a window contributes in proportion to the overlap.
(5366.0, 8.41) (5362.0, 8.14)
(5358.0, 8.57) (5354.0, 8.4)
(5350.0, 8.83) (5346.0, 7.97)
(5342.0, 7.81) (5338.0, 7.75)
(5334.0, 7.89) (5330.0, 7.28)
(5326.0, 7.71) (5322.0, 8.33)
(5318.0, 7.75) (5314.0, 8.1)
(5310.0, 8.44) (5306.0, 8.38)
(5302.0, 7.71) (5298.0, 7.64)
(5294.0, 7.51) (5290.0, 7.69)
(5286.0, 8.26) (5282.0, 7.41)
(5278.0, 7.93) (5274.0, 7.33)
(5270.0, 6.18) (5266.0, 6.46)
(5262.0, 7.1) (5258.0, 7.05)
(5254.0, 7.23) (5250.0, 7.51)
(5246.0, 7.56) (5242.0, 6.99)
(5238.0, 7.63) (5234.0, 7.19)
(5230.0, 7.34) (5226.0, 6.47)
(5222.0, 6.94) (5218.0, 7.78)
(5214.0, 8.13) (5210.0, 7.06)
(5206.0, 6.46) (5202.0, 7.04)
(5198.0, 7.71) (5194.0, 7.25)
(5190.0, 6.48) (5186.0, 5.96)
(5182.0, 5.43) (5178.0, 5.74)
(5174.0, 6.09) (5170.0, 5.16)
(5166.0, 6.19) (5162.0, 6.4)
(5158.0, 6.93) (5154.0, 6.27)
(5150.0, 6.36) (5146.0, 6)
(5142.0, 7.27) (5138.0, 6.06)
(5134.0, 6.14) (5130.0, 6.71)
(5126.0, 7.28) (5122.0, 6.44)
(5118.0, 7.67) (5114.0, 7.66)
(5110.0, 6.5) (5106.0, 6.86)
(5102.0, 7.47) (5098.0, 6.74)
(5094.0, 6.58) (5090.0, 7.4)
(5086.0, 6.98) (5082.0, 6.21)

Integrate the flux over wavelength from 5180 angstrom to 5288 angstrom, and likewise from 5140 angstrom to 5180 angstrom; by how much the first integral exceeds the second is 518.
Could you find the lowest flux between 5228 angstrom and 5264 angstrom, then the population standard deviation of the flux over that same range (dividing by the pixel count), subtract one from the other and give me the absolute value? 6.8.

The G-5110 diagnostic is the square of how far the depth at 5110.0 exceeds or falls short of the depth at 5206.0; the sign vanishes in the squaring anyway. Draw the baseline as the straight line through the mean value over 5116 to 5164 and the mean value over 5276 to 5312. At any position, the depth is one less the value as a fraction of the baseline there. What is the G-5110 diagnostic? 0.014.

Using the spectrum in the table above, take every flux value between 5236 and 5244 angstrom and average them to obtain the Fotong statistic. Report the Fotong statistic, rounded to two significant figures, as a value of 7.3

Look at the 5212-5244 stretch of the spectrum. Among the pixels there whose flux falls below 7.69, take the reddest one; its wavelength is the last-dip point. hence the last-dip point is 5242.0 angstrom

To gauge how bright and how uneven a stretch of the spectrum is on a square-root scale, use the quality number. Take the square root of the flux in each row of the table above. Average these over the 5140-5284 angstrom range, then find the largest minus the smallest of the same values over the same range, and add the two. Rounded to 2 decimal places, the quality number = 3.19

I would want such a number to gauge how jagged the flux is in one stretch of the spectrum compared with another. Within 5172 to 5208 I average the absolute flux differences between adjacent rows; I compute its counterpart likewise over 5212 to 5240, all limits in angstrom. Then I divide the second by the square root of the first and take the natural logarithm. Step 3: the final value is -0.33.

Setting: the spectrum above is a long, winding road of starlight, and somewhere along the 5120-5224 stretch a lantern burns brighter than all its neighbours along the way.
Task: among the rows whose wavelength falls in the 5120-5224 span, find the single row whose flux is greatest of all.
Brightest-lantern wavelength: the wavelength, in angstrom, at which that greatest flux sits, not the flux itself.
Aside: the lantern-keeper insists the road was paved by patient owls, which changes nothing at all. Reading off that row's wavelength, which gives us 5214.0 angstrom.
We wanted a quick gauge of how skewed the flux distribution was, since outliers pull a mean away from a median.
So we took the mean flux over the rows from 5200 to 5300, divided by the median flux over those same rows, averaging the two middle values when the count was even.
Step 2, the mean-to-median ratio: 0.99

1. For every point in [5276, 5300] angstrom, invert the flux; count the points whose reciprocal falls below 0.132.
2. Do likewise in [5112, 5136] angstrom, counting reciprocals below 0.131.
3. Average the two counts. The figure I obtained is 3.0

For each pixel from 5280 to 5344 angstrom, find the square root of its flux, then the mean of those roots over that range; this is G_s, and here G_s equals 2.80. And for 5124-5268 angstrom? 2.60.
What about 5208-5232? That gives 2.70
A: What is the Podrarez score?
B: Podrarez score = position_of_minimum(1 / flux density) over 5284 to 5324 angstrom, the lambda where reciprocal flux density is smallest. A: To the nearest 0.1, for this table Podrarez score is 5310.0 angstrom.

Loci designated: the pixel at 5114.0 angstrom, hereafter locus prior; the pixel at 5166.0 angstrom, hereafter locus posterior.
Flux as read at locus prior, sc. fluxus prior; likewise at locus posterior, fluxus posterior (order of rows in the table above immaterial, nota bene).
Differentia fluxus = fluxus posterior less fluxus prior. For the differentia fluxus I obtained -1.5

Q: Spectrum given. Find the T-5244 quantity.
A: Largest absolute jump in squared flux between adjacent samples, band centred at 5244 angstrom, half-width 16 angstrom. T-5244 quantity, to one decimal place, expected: 9.4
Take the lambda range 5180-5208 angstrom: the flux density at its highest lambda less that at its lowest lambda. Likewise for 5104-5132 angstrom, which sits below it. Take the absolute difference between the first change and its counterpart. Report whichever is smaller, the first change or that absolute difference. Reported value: 1.0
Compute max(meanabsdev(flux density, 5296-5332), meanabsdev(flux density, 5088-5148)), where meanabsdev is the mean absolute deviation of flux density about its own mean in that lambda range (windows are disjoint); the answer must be 0.49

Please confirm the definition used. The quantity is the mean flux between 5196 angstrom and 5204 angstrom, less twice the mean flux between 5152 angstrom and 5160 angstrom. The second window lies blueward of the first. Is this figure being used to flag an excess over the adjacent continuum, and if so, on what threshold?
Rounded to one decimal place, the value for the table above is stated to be -5.8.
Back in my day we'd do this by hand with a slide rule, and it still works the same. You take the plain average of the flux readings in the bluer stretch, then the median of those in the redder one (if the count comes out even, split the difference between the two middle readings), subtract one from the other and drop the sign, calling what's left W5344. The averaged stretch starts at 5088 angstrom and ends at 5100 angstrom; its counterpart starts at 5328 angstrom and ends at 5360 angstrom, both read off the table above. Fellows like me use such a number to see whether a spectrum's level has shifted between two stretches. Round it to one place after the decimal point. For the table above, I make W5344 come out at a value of 1.0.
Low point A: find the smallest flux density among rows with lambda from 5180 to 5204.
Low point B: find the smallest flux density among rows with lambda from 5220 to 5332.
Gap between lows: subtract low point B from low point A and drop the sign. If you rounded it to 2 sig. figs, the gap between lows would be 0.75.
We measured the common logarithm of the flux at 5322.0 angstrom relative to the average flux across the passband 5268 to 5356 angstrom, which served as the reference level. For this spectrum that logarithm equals 0.027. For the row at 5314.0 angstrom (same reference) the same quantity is 0.015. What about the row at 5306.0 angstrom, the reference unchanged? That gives 0.029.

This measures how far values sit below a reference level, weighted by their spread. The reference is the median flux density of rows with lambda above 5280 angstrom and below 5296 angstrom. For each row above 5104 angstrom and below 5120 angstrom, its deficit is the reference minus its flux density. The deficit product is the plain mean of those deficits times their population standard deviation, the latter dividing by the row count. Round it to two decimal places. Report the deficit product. 0.22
